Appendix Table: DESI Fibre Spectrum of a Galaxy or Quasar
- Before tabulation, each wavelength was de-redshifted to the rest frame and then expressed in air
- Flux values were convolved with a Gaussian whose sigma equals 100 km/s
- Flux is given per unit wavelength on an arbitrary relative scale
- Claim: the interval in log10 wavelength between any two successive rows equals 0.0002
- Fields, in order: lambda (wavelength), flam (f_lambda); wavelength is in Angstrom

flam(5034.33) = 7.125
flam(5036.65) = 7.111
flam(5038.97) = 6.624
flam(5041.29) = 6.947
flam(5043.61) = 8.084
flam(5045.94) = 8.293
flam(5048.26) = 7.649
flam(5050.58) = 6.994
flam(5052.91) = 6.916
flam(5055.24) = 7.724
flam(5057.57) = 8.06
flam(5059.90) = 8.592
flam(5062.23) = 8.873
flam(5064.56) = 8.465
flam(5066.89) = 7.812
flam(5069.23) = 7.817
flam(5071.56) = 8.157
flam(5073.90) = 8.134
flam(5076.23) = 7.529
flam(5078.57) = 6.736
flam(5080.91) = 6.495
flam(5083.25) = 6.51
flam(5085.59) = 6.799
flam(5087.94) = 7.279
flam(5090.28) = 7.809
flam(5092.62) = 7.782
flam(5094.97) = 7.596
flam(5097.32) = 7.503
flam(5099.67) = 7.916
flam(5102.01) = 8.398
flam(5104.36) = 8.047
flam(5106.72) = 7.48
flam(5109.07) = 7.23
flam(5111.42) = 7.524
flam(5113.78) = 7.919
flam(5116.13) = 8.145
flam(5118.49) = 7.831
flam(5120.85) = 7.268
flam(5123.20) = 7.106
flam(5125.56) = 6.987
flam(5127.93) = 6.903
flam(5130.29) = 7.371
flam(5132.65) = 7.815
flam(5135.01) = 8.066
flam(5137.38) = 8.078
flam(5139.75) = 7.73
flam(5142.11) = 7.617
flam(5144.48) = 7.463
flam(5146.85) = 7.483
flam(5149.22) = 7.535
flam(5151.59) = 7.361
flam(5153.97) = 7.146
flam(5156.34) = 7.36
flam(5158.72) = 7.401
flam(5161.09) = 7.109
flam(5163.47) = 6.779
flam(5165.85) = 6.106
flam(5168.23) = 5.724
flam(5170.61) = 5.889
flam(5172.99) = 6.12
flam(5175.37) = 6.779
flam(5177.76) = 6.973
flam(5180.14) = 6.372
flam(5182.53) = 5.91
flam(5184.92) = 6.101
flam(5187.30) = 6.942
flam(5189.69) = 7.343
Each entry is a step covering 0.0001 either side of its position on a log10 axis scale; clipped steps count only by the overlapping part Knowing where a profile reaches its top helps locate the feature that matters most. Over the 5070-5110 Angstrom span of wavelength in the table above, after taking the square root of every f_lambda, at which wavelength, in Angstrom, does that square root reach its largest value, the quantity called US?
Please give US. 5102.01 Angstrom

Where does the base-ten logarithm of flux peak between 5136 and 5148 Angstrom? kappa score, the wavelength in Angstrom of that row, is 5137.38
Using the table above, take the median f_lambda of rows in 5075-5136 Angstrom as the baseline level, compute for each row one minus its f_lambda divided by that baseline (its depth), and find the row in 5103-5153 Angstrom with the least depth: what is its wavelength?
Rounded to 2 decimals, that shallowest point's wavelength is 5116.13 Angstrom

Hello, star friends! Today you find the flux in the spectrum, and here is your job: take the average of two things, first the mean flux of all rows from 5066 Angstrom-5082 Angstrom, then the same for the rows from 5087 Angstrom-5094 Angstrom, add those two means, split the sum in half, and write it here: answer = 7.6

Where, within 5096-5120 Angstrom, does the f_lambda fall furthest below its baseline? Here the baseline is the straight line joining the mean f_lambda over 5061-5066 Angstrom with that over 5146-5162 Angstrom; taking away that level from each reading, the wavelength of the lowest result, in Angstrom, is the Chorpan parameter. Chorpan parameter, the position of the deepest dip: 5109.07 Angstrom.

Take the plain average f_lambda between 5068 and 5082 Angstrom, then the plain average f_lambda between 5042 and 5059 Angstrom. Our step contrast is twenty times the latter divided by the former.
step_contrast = 20.5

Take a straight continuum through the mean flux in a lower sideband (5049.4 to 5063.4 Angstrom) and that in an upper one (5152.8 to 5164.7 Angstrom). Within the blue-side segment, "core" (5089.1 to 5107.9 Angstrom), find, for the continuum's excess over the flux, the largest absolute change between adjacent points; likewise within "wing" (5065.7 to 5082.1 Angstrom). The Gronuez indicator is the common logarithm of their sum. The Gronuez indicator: 0.12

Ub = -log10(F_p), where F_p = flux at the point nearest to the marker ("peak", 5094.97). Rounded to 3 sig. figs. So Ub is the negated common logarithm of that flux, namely -0.881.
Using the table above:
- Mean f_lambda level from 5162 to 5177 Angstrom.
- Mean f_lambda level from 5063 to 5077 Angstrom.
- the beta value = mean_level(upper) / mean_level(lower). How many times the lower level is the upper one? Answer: 0.781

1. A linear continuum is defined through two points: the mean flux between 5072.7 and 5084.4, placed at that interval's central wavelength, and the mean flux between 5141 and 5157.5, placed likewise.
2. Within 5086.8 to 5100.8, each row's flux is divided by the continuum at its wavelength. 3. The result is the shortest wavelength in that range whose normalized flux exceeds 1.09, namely 5090.28 Angstrom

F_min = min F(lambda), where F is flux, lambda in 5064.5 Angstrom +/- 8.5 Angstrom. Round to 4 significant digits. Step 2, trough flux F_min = 7.812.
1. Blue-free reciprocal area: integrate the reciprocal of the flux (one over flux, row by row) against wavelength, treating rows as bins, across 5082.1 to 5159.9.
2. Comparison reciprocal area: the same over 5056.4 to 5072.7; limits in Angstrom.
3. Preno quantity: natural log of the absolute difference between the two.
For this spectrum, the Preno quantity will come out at 2.1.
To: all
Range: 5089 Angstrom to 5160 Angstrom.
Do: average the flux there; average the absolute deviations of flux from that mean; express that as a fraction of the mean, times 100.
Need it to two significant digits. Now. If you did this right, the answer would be 3.9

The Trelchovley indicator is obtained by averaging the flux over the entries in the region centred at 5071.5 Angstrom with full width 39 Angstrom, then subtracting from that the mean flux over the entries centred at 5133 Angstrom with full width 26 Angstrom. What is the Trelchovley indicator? 0.14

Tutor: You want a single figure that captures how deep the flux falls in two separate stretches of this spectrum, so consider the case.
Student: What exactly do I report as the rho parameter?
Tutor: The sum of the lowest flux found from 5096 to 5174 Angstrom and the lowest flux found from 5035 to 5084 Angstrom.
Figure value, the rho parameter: 12.2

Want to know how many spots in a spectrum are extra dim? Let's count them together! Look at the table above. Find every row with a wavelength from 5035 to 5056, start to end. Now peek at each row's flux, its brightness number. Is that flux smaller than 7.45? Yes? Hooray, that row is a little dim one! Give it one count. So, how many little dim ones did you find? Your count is 5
